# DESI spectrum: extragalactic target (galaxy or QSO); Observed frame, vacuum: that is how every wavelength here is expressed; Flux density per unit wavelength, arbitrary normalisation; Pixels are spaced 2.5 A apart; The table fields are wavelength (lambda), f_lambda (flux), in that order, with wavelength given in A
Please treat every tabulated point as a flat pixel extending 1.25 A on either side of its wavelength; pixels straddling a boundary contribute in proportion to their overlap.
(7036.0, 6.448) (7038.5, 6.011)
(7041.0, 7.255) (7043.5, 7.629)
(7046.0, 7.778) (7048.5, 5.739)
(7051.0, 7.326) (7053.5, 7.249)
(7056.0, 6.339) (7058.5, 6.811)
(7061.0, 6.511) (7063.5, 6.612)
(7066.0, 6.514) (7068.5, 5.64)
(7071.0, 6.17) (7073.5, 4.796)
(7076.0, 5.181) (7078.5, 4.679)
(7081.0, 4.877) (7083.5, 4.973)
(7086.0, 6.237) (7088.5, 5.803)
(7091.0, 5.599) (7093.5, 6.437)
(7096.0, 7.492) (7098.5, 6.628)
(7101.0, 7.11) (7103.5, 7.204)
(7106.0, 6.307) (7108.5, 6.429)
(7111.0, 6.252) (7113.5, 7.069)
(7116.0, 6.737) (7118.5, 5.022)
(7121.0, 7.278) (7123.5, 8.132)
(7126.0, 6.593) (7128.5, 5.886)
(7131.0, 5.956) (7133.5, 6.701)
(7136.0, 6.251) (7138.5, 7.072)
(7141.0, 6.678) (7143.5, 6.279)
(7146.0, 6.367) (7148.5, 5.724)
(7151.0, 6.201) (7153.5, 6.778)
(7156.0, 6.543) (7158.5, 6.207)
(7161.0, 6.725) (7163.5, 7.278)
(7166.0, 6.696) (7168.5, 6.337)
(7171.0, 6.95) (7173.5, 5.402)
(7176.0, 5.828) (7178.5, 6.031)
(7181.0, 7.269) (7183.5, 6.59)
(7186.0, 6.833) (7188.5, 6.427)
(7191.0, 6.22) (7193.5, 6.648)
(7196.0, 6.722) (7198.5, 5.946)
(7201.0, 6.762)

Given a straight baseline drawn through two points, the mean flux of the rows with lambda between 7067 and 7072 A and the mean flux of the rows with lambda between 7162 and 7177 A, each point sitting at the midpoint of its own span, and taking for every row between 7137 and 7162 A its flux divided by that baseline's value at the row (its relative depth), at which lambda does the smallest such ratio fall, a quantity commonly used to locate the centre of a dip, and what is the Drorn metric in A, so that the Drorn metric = 7148.5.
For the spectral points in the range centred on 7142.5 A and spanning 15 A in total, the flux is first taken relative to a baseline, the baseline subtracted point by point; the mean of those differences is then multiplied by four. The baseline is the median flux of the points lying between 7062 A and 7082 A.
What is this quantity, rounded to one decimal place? 3.9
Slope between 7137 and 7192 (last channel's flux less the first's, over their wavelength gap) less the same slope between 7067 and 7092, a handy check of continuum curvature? -0.01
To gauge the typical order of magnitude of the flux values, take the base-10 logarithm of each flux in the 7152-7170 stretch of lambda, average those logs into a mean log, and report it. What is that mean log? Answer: 0.822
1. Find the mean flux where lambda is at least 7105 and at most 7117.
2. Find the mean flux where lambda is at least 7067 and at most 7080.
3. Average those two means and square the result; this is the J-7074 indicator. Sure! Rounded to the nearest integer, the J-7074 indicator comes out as 35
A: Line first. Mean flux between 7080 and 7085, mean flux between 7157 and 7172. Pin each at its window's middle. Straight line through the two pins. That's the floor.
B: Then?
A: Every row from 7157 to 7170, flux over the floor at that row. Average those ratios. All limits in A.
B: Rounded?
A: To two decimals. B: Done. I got 1.00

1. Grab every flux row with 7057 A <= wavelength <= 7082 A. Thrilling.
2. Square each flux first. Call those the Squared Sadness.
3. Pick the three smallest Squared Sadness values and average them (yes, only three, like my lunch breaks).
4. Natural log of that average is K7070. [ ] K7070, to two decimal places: 3.13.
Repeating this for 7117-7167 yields 3.43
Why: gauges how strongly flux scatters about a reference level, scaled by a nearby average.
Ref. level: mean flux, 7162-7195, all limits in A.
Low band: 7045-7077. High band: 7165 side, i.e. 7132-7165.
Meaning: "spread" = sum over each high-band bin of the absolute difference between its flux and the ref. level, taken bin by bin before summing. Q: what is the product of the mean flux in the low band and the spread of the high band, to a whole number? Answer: 27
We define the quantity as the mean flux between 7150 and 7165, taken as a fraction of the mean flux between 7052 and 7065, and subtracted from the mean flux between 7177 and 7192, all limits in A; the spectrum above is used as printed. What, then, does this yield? 5.57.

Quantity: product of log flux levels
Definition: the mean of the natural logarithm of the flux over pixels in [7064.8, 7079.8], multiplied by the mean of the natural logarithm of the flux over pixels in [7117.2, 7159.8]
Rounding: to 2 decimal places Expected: 3.15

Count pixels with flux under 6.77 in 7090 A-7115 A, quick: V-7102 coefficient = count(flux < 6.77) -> 6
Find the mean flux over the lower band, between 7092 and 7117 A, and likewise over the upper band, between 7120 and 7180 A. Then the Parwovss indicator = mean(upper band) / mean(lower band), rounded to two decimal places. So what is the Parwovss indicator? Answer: 0.96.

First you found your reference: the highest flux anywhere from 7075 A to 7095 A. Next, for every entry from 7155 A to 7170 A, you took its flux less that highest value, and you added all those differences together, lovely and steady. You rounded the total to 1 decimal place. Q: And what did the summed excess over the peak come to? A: 1.2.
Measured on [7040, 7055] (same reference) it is 4.4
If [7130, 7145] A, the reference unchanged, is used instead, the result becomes 0.3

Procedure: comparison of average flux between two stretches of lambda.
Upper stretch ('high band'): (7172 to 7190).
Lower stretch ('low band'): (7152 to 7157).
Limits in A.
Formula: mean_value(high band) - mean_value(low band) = -0.3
